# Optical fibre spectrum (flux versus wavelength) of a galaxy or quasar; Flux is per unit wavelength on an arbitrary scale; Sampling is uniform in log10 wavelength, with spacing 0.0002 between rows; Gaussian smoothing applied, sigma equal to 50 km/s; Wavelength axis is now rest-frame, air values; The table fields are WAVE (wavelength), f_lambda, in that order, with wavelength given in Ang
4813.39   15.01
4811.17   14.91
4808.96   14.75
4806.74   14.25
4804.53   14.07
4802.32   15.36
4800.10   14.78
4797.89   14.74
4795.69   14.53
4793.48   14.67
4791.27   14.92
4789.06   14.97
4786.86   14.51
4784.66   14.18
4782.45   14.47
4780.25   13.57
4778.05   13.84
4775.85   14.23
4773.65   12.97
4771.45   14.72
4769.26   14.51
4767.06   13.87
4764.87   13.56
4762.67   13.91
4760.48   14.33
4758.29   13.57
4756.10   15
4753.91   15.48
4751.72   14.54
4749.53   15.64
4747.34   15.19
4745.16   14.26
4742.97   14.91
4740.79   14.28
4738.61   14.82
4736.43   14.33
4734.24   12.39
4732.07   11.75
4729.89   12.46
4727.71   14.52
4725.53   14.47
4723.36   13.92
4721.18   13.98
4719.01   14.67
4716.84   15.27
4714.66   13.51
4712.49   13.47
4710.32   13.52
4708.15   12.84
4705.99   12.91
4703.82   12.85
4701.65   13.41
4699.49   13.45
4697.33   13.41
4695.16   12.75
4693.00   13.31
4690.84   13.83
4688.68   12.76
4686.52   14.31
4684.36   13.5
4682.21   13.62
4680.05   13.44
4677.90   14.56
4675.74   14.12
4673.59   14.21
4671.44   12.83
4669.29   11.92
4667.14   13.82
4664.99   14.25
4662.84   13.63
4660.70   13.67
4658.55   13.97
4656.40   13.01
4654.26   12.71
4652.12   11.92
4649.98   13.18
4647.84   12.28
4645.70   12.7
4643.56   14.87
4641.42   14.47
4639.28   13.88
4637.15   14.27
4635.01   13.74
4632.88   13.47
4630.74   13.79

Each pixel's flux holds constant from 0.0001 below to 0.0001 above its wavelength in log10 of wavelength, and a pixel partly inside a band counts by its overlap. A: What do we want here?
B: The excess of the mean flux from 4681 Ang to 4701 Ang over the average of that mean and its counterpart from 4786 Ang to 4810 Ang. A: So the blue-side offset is -0.62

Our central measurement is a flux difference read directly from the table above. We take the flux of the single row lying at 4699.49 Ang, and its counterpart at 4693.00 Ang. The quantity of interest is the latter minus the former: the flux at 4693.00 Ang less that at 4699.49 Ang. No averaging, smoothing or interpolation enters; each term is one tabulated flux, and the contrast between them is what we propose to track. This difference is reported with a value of -0.1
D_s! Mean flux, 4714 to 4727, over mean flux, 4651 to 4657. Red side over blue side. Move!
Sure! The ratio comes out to 1.14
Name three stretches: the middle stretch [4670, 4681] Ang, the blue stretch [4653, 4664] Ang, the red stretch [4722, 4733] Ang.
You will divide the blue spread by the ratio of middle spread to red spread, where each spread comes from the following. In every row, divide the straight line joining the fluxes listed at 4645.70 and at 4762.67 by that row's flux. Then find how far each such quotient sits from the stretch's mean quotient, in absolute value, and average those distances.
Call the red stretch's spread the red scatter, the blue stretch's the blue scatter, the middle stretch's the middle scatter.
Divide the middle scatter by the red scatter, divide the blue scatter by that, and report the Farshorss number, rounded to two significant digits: 0.064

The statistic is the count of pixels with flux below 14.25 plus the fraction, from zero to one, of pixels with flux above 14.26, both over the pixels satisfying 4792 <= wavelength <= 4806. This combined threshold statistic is 1.8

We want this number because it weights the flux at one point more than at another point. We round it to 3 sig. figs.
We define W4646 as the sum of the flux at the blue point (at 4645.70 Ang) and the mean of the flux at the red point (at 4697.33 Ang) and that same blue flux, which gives 25.8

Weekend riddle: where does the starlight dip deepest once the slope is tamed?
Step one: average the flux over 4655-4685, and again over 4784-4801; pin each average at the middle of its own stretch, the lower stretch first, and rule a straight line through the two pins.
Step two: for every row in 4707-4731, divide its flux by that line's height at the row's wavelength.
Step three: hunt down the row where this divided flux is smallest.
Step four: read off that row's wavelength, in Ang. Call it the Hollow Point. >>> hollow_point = 4729.89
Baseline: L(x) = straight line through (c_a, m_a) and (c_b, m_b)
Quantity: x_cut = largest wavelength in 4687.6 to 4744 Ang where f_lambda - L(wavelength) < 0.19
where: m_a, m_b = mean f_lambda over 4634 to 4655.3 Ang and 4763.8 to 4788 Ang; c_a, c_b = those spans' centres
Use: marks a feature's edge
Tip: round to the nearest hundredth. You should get 4734.24 Ang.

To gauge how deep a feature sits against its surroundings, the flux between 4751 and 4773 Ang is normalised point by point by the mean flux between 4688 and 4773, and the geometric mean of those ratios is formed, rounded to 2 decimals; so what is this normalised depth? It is 1.03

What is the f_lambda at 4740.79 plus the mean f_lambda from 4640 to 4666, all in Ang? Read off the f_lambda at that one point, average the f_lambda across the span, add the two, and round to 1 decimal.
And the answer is 27.7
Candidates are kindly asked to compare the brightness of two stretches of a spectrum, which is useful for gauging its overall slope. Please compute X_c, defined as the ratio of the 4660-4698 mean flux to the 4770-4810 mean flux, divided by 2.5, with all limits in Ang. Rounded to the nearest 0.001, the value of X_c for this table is 0.376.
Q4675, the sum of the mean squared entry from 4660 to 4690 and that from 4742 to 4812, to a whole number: 396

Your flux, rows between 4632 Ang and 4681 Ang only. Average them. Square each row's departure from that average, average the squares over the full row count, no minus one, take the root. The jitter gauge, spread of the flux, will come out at 0.81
